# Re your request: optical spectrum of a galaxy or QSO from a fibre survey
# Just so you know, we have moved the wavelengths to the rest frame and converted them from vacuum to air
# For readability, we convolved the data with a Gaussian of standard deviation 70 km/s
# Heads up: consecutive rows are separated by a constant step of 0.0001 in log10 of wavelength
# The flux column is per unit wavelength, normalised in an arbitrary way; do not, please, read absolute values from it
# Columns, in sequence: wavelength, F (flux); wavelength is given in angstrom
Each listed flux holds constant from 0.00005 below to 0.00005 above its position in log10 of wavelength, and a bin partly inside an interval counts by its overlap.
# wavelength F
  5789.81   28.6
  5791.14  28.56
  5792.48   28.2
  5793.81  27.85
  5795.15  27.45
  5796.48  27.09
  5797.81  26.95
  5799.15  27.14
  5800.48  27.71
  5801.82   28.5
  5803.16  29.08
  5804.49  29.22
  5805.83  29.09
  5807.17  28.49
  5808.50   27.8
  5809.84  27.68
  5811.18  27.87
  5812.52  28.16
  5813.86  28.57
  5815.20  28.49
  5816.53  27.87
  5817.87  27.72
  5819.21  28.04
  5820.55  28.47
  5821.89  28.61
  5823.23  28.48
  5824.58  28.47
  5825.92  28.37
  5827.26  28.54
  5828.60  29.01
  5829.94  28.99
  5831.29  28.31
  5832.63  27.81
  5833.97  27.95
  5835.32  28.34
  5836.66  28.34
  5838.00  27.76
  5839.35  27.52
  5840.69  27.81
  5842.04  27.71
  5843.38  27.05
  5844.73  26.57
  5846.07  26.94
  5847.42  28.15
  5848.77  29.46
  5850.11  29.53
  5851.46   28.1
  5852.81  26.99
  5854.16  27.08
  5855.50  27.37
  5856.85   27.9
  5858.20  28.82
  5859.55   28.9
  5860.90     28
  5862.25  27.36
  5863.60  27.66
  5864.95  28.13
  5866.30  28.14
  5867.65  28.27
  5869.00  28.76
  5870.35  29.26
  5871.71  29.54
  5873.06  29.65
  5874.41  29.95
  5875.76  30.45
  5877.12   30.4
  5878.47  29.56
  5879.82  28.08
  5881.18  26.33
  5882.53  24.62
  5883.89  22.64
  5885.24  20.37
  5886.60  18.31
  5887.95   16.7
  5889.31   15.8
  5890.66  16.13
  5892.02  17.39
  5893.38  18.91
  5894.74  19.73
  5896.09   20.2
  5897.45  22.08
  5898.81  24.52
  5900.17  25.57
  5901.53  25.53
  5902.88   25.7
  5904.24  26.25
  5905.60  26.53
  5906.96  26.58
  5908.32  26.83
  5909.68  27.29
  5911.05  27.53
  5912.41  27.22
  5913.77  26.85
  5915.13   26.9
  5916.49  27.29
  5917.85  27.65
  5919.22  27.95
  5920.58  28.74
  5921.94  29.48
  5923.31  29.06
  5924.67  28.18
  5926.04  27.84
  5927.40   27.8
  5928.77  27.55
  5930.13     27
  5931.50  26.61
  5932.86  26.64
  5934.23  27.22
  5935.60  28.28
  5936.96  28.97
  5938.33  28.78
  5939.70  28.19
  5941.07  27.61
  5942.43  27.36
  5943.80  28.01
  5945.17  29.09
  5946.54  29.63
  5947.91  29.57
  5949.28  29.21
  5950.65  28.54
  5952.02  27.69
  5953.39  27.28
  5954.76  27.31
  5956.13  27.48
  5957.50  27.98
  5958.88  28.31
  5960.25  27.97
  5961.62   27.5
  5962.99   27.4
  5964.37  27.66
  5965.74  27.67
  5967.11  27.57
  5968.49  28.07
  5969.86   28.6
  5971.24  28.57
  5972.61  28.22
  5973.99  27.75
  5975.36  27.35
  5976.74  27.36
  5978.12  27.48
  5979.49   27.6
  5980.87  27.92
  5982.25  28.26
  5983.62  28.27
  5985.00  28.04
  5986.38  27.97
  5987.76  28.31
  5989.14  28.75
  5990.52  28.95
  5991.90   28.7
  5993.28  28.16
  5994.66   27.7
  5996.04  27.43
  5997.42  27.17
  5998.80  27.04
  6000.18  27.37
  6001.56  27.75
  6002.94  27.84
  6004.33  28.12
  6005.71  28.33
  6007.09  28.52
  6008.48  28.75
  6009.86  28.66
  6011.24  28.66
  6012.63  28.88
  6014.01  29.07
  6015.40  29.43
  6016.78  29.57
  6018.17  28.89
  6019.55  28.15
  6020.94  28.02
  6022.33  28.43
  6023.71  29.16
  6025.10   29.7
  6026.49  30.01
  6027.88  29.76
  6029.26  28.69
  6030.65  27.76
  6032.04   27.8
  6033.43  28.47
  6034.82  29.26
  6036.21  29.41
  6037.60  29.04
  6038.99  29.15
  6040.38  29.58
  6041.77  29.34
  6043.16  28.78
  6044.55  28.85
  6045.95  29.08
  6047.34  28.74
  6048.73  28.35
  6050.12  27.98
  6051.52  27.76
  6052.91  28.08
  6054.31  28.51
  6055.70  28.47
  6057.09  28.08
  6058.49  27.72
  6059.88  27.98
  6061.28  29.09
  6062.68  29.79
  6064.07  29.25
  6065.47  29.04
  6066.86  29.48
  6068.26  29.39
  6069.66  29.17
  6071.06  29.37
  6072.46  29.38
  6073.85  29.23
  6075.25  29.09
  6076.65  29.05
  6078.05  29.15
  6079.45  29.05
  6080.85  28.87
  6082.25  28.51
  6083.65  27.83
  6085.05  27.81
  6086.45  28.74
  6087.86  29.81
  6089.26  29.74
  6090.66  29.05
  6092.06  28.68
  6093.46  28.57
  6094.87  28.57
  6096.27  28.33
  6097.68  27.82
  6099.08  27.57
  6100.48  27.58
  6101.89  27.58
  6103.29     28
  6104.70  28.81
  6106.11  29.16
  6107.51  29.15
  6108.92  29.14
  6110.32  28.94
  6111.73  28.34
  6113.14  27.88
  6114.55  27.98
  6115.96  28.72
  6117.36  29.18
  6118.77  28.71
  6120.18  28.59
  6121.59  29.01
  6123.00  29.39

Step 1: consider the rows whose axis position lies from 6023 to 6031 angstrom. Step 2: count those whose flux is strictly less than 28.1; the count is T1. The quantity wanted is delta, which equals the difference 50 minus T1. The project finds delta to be 49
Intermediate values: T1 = 1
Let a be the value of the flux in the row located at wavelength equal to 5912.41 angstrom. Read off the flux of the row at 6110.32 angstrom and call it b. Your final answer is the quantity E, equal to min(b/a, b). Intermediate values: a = 27.22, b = 28.94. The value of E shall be 1.06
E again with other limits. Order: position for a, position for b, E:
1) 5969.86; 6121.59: 1.01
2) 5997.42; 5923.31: 1.07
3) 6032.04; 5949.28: 1.05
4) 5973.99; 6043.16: 1.04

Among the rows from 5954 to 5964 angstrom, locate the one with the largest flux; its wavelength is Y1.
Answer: 5958.88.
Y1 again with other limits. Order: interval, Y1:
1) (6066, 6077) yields 6066.86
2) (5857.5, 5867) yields 5859.55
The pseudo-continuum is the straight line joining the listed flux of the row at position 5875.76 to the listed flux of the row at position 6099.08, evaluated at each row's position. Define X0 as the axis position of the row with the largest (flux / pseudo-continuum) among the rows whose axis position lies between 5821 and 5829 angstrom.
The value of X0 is 5828.60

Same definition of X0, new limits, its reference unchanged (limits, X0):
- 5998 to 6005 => 6004.33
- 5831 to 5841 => 5836.66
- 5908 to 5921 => 5920.58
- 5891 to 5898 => 5897.45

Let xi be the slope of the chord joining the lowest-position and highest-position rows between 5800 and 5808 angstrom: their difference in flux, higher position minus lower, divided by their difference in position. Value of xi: 0.12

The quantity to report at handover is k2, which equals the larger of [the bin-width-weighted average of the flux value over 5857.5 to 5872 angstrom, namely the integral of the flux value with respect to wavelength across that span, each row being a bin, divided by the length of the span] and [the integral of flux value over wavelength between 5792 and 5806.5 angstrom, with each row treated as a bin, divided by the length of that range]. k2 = 28.40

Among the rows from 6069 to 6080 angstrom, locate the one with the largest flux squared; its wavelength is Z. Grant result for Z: 6072.46 angstrom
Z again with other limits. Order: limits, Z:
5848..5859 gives 5850.11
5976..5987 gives 5983.62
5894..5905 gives 5904.24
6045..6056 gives 6045.95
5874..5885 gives 5875.76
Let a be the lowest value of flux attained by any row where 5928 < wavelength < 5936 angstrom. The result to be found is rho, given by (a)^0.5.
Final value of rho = 5.16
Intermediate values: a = 26.61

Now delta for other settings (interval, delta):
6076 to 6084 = 49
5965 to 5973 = 47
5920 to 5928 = 48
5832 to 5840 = 46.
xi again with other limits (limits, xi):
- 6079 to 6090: 0.07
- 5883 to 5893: -0.65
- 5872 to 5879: -0.02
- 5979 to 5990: 0.12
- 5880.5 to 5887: -1.48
